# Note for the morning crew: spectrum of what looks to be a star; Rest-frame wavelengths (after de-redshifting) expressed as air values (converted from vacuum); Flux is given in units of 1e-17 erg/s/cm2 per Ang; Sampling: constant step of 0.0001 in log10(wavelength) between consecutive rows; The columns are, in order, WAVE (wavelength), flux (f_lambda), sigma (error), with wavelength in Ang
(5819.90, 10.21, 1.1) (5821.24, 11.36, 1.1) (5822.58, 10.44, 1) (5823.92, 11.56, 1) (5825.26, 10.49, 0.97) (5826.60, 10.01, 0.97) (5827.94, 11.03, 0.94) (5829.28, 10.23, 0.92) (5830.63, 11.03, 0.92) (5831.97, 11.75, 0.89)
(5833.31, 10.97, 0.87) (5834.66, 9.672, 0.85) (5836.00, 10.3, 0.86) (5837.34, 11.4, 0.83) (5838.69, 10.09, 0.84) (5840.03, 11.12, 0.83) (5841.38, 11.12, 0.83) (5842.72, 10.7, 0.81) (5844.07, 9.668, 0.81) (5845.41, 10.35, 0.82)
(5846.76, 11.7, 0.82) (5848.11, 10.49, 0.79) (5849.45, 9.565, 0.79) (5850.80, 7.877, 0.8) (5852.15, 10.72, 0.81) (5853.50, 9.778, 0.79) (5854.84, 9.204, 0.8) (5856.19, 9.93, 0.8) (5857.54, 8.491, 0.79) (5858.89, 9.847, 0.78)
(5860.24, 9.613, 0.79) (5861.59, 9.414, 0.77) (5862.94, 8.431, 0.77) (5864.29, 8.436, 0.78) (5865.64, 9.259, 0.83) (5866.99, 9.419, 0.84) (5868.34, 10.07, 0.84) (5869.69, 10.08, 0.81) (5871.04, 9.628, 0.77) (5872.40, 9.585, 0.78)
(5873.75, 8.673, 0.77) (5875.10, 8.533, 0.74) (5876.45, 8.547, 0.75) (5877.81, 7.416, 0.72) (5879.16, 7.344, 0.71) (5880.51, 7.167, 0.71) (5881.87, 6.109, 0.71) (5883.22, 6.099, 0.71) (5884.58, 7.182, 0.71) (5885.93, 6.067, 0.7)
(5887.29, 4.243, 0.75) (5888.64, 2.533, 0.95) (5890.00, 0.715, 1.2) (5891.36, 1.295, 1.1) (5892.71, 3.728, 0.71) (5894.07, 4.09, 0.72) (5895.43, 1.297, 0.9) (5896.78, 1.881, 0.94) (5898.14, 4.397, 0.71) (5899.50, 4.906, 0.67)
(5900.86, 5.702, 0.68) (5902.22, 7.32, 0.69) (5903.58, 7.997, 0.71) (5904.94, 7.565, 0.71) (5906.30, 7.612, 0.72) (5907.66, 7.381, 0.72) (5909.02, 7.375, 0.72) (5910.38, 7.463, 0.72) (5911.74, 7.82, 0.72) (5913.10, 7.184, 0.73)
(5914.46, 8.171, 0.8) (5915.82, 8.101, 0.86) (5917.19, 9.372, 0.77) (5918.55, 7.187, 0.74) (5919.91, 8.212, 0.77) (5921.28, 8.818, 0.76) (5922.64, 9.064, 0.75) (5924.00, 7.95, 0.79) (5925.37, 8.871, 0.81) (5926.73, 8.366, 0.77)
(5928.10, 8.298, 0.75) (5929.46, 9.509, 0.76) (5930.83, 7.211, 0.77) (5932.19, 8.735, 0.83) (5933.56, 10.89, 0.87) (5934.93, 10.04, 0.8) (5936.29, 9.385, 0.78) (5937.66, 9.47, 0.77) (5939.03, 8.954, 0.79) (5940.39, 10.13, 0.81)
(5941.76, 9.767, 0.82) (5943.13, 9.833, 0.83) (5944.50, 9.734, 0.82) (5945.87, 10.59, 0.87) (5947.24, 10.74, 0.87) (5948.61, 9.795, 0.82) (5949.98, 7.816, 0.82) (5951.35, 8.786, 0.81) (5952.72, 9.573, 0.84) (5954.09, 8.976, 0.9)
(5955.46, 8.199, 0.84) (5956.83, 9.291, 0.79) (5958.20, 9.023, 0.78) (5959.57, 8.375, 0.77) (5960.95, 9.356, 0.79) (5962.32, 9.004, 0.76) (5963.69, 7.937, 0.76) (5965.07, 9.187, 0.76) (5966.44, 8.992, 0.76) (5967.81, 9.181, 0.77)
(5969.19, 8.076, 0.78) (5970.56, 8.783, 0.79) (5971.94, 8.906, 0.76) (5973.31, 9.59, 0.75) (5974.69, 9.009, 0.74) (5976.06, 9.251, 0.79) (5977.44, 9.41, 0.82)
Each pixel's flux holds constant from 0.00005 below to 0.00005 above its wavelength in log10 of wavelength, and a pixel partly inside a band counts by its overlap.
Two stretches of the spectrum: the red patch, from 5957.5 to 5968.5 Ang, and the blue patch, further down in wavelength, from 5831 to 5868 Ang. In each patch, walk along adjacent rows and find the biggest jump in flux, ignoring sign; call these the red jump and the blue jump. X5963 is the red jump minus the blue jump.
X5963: -1.6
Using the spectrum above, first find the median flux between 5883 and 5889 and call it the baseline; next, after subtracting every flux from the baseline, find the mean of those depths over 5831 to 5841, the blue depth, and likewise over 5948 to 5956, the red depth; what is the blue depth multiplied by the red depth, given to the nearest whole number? 13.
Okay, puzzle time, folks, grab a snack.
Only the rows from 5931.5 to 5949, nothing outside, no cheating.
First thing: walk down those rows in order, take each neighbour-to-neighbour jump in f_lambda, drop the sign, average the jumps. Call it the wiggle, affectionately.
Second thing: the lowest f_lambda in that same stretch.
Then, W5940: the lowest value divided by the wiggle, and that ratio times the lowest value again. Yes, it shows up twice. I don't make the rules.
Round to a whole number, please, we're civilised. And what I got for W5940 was 116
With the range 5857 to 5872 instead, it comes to 146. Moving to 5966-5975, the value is 115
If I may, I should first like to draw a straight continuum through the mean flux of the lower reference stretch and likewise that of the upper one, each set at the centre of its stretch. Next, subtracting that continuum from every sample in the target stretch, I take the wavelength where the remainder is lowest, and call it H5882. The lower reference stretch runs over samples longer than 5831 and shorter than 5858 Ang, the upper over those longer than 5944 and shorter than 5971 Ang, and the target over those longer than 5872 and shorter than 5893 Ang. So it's 5890.00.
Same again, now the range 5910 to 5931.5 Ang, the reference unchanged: 5913.10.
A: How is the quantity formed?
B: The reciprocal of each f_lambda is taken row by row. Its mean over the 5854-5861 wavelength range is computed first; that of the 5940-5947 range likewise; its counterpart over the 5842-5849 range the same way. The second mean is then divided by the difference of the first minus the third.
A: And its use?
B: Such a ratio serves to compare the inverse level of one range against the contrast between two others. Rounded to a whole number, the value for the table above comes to 9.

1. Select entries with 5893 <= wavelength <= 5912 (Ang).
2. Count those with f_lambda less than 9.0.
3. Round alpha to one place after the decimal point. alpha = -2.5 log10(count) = -2.9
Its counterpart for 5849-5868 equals -1.5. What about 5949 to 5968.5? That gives -2.1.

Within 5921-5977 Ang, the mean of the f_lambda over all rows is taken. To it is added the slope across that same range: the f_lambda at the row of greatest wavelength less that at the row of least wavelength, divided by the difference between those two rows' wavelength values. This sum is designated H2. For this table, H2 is 9.12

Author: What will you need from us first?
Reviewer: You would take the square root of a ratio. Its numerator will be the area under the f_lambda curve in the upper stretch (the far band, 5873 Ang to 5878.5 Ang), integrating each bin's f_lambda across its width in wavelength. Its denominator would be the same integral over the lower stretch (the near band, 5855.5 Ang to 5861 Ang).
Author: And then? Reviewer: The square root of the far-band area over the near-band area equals 0.94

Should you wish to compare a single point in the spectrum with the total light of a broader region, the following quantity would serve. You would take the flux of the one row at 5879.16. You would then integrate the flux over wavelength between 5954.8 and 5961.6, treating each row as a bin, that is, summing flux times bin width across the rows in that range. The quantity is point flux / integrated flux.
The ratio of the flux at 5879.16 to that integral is 0.12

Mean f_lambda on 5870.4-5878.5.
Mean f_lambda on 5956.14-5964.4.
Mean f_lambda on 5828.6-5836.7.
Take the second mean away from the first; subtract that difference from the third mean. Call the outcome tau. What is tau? 10.8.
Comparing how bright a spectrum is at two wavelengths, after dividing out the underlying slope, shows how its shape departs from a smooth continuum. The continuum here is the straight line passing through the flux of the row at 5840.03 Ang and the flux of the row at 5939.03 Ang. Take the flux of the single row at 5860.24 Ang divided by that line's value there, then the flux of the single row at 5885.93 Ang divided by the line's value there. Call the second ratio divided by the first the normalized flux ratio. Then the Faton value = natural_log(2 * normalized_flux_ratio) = 0.29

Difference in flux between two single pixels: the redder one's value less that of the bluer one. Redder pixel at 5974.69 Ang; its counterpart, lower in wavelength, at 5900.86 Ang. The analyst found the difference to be 3.3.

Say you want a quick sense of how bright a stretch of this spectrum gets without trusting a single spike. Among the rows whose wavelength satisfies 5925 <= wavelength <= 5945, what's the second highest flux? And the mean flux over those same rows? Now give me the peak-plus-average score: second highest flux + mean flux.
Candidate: 19.4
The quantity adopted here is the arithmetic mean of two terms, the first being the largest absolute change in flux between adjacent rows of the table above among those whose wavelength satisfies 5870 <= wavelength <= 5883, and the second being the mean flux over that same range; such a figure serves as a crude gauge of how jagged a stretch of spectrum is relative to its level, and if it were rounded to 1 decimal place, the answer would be 4.6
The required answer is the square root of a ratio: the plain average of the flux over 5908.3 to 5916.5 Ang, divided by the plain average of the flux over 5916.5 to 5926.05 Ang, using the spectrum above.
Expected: 0.95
